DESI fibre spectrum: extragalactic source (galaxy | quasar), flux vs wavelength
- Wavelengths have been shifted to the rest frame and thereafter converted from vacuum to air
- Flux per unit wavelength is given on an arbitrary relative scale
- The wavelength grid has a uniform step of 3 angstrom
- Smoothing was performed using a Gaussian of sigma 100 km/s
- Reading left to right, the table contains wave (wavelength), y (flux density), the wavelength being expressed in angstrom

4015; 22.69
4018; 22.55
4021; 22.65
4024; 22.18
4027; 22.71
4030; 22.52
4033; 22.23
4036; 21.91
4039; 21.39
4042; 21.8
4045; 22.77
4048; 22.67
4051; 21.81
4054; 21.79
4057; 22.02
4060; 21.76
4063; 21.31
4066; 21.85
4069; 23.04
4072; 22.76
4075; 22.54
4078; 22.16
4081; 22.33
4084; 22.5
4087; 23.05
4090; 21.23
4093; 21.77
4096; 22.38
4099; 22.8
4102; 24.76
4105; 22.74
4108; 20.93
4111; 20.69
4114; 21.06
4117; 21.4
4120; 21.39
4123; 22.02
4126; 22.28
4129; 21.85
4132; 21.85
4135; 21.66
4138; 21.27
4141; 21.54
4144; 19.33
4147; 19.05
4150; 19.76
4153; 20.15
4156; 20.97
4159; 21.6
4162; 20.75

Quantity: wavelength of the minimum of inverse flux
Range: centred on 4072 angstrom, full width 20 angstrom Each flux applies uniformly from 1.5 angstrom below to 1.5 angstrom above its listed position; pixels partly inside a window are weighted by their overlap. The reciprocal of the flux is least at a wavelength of 4069 angstrom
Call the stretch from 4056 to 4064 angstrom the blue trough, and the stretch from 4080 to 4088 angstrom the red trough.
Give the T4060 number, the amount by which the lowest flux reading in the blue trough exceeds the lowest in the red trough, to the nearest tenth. -1.0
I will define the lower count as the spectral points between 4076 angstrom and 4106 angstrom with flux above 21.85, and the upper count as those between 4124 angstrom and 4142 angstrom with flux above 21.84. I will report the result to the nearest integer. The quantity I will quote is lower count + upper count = 11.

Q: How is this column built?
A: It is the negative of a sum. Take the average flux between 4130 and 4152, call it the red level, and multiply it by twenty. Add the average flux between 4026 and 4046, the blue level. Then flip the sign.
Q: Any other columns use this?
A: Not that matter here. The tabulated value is -435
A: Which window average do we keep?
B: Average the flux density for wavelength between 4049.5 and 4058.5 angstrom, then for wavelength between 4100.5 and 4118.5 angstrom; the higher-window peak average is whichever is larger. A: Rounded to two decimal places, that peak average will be 21.93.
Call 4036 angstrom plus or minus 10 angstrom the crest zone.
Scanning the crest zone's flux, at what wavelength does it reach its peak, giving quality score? 4045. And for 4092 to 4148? 4102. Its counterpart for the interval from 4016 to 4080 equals 4069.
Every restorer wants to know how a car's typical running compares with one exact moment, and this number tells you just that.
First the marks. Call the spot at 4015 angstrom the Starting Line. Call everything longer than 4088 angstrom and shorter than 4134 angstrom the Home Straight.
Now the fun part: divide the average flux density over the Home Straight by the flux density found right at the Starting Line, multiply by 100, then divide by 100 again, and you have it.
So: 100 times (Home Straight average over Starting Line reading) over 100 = 0.97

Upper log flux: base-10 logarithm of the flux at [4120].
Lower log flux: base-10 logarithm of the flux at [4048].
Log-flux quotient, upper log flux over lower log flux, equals 0.981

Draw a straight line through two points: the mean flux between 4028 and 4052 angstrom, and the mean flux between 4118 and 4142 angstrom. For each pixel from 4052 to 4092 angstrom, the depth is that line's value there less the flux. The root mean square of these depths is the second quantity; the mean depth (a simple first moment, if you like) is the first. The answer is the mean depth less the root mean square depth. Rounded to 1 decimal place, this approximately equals -0.8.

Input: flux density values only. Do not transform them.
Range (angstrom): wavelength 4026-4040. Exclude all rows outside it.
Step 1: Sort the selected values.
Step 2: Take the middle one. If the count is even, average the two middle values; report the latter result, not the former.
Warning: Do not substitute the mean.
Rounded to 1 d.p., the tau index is 22.2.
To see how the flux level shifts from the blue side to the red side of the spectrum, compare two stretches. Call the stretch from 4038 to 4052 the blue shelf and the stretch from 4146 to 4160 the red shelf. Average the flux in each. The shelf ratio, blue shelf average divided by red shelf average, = 1.09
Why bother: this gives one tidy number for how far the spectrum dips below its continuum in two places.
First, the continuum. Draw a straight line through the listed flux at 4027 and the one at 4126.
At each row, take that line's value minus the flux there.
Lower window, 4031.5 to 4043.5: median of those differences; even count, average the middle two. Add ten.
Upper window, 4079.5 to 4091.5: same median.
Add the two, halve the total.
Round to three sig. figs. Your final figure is 5.43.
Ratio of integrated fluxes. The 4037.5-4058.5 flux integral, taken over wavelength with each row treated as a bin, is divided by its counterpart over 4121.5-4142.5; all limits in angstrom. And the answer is 1.01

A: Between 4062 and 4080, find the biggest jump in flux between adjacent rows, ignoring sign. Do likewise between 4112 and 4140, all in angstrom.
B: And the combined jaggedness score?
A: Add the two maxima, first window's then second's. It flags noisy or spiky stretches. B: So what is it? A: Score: 1.8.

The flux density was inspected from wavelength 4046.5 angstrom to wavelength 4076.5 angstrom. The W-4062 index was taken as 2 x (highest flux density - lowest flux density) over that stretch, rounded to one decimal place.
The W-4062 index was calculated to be 3.5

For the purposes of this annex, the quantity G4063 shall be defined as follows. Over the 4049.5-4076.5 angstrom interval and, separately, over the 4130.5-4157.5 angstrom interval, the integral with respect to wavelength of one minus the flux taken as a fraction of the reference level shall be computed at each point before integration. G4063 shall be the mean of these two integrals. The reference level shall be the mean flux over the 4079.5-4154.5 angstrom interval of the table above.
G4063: 0.3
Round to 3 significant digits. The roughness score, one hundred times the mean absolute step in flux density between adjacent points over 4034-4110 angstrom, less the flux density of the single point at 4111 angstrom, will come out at 48.1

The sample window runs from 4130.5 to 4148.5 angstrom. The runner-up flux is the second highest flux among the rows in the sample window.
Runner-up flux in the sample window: 21.66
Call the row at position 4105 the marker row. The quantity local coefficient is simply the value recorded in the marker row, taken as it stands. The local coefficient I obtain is 22.74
